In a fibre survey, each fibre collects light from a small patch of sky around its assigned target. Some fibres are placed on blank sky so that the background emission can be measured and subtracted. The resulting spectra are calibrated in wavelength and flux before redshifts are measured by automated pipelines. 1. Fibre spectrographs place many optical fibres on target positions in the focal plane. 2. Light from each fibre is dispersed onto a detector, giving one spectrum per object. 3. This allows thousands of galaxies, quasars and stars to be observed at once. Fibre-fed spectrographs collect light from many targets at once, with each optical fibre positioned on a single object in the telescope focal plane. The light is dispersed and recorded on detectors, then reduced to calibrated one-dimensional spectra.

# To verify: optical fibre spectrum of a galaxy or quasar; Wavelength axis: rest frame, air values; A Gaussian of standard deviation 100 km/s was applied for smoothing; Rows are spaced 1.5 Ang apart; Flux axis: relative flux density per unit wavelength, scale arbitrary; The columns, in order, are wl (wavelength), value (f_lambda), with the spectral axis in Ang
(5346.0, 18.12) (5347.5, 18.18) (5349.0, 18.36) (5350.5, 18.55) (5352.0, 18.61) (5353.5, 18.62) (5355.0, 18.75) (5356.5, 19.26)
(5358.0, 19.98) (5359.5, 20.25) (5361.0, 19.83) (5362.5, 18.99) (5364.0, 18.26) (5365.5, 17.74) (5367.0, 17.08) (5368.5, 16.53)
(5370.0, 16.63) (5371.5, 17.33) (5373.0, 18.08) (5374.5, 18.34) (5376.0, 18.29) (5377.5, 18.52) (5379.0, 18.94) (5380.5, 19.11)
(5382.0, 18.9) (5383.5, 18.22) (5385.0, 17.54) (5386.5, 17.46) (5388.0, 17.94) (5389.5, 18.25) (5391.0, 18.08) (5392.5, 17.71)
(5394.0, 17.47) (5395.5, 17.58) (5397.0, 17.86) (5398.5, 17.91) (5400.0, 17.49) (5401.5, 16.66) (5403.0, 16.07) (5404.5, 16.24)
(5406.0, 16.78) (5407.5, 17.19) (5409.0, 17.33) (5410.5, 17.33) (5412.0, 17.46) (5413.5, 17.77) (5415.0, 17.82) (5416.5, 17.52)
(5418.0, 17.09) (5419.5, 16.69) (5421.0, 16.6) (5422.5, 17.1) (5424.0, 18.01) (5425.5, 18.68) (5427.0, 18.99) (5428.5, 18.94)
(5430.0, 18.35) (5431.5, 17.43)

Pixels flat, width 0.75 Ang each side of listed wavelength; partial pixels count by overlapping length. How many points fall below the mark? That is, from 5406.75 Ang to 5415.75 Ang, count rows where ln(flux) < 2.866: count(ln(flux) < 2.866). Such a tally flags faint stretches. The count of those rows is 4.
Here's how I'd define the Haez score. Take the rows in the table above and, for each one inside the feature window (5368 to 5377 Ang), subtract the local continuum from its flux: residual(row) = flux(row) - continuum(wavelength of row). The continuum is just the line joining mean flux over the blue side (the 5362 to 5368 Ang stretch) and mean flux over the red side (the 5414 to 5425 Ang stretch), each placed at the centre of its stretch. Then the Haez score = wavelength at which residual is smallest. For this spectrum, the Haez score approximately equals 5368.5 Ang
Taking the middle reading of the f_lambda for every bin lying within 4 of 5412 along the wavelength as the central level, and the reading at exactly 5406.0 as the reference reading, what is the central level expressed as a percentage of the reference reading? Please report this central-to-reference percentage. 104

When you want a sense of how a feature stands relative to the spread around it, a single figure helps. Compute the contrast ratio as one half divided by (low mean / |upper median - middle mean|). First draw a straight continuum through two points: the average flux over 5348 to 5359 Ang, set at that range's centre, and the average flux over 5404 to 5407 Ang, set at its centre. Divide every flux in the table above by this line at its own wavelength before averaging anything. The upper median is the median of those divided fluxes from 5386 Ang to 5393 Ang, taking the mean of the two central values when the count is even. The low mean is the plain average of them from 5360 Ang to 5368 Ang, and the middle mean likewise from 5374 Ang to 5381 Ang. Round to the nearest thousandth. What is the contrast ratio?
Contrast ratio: 0.006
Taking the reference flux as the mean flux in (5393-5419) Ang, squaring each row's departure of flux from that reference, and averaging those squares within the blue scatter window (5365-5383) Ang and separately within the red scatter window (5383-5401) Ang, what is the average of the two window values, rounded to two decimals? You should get 0.78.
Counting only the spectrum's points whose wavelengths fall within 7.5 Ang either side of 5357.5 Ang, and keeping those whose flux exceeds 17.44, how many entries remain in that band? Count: 10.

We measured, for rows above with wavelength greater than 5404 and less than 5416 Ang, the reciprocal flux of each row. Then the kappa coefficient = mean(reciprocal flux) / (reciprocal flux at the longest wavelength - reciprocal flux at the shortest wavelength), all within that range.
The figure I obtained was -11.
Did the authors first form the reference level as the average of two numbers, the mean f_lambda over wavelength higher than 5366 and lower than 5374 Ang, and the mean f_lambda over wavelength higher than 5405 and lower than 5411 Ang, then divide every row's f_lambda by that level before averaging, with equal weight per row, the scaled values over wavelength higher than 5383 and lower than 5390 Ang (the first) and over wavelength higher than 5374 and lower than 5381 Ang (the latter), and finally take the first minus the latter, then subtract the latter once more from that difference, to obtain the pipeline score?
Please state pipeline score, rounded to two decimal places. -1.13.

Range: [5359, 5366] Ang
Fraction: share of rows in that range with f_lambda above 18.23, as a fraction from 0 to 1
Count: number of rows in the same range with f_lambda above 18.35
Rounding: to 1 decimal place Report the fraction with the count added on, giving 3.8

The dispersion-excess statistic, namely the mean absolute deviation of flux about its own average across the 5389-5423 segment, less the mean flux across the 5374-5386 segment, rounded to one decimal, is -18.0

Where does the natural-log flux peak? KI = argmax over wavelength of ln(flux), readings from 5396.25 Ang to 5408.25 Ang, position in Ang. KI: 5398.5 Ang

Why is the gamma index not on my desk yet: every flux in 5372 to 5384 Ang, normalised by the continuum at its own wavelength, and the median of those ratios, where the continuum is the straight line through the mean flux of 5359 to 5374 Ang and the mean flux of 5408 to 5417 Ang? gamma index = 1.03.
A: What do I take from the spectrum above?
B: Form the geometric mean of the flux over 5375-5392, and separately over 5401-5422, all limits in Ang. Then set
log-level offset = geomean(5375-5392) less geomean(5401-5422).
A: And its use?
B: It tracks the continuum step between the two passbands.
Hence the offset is 1.3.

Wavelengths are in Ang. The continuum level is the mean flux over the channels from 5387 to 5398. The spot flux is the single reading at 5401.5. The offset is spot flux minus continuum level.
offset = -1.2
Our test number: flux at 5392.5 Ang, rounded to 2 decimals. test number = 17.71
